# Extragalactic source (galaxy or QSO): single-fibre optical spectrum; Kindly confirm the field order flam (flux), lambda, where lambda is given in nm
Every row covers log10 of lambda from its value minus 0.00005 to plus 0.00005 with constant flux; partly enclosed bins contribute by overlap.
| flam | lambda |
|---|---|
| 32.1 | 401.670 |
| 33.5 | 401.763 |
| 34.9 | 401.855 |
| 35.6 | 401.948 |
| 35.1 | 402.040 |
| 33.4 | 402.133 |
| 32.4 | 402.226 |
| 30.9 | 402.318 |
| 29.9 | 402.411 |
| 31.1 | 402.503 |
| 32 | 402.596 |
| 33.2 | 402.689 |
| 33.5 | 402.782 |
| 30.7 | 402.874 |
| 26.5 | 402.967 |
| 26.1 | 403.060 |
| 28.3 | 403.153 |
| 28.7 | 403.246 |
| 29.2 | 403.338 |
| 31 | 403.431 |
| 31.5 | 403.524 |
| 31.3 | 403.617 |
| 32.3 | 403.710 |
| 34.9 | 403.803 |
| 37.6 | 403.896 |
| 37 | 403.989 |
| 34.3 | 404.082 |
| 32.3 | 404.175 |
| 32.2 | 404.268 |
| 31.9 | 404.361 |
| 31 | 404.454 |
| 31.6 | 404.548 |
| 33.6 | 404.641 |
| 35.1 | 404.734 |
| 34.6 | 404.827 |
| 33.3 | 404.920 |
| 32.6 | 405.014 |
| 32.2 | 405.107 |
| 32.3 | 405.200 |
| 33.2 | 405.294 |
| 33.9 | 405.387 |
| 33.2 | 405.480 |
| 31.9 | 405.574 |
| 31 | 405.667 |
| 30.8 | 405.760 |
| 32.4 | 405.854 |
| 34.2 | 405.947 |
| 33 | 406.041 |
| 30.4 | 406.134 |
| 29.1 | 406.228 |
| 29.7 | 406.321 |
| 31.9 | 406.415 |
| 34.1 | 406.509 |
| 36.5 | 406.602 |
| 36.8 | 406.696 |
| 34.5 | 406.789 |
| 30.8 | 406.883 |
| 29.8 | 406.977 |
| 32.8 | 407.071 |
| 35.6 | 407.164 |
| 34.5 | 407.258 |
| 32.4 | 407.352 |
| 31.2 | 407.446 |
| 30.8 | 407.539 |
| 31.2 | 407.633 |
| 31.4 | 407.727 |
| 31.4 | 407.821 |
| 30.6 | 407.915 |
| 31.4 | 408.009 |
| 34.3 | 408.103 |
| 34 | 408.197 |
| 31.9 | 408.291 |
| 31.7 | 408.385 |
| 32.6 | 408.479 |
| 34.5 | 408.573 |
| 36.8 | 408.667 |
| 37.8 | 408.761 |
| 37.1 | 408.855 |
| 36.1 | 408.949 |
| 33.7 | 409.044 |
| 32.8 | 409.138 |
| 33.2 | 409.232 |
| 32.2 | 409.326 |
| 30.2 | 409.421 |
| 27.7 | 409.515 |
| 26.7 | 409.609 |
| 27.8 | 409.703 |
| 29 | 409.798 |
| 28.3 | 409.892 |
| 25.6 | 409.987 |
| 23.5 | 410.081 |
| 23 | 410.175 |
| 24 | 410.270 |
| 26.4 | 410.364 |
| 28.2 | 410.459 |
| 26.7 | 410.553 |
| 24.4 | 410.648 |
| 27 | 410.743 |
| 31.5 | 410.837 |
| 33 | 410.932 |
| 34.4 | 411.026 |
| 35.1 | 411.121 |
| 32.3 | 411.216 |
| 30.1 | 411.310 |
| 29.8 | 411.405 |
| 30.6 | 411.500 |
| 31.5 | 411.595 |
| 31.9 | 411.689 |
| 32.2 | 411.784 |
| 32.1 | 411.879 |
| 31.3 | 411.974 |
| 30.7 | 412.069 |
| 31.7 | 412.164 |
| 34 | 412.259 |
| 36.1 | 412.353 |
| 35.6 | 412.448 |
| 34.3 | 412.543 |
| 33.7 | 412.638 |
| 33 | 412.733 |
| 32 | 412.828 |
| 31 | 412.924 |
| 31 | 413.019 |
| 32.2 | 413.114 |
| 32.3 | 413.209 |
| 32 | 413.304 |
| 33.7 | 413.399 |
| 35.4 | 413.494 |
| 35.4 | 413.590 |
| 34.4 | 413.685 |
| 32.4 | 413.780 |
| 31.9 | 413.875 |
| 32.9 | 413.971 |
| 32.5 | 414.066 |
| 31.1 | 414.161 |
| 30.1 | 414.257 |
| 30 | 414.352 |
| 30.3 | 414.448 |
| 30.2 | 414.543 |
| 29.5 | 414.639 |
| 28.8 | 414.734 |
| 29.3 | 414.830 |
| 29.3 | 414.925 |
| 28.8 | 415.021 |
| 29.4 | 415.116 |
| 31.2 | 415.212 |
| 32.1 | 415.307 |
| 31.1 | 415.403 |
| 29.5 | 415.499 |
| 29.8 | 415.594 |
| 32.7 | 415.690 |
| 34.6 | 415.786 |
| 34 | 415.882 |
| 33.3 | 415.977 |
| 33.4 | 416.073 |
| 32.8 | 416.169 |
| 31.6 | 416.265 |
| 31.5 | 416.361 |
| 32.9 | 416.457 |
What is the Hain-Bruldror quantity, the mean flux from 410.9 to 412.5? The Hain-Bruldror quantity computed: 32.5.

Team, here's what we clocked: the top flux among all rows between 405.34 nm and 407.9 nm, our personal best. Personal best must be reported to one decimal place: 36.8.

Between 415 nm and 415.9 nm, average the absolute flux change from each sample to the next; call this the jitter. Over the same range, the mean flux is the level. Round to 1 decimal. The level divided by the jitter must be 24.3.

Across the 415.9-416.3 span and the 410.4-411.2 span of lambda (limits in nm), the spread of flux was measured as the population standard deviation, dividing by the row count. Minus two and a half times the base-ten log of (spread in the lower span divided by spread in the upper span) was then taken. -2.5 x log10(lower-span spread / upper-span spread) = -1.8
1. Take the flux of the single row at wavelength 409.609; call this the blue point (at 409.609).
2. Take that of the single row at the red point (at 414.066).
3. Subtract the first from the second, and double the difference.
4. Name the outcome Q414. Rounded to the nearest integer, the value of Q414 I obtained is 12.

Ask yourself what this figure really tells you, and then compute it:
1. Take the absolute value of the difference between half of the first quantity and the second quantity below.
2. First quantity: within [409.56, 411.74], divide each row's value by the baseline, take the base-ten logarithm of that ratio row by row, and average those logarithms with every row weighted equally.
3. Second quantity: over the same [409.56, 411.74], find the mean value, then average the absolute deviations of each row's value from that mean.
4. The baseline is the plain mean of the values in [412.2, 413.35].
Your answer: 2.92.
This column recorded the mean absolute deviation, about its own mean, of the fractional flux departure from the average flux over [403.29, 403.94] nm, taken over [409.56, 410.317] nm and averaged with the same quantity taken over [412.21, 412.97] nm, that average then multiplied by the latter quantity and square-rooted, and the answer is 0.044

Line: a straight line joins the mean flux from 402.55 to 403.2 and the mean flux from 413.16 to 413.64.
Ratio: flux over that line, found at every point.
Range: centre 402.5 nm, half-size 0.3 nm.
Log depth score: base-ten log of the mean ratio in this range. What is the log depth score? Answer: 0.027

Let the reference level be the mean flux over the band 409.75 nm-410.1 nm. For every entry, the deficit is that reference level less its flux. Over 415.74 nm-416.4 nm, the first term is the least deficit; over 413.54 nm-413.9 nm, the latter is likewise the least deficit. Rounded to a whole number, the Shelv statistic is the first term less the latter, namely 1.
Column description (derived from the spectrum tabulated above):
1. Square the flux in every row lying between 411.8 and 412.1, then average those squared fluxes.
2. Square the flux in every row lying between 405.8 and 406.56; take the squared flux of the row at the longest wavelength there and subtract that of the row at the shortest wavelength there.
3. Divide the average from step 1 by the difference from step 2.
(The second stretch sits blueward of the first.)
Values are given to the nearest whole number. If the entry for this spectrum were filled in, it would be 9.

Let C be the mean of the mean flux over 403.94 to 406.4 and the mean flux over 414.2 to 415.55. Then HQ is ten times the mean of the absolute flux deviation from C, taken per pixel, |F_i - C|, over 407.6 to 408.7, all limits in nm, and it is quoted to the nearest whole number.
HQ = 15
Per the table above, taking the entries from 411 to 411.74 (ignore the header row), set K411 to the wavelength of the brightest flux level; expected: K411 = 411.121 nm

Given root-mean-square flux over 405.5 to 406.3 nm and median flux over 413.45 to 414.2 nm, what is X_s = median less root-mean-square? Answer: 1.1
